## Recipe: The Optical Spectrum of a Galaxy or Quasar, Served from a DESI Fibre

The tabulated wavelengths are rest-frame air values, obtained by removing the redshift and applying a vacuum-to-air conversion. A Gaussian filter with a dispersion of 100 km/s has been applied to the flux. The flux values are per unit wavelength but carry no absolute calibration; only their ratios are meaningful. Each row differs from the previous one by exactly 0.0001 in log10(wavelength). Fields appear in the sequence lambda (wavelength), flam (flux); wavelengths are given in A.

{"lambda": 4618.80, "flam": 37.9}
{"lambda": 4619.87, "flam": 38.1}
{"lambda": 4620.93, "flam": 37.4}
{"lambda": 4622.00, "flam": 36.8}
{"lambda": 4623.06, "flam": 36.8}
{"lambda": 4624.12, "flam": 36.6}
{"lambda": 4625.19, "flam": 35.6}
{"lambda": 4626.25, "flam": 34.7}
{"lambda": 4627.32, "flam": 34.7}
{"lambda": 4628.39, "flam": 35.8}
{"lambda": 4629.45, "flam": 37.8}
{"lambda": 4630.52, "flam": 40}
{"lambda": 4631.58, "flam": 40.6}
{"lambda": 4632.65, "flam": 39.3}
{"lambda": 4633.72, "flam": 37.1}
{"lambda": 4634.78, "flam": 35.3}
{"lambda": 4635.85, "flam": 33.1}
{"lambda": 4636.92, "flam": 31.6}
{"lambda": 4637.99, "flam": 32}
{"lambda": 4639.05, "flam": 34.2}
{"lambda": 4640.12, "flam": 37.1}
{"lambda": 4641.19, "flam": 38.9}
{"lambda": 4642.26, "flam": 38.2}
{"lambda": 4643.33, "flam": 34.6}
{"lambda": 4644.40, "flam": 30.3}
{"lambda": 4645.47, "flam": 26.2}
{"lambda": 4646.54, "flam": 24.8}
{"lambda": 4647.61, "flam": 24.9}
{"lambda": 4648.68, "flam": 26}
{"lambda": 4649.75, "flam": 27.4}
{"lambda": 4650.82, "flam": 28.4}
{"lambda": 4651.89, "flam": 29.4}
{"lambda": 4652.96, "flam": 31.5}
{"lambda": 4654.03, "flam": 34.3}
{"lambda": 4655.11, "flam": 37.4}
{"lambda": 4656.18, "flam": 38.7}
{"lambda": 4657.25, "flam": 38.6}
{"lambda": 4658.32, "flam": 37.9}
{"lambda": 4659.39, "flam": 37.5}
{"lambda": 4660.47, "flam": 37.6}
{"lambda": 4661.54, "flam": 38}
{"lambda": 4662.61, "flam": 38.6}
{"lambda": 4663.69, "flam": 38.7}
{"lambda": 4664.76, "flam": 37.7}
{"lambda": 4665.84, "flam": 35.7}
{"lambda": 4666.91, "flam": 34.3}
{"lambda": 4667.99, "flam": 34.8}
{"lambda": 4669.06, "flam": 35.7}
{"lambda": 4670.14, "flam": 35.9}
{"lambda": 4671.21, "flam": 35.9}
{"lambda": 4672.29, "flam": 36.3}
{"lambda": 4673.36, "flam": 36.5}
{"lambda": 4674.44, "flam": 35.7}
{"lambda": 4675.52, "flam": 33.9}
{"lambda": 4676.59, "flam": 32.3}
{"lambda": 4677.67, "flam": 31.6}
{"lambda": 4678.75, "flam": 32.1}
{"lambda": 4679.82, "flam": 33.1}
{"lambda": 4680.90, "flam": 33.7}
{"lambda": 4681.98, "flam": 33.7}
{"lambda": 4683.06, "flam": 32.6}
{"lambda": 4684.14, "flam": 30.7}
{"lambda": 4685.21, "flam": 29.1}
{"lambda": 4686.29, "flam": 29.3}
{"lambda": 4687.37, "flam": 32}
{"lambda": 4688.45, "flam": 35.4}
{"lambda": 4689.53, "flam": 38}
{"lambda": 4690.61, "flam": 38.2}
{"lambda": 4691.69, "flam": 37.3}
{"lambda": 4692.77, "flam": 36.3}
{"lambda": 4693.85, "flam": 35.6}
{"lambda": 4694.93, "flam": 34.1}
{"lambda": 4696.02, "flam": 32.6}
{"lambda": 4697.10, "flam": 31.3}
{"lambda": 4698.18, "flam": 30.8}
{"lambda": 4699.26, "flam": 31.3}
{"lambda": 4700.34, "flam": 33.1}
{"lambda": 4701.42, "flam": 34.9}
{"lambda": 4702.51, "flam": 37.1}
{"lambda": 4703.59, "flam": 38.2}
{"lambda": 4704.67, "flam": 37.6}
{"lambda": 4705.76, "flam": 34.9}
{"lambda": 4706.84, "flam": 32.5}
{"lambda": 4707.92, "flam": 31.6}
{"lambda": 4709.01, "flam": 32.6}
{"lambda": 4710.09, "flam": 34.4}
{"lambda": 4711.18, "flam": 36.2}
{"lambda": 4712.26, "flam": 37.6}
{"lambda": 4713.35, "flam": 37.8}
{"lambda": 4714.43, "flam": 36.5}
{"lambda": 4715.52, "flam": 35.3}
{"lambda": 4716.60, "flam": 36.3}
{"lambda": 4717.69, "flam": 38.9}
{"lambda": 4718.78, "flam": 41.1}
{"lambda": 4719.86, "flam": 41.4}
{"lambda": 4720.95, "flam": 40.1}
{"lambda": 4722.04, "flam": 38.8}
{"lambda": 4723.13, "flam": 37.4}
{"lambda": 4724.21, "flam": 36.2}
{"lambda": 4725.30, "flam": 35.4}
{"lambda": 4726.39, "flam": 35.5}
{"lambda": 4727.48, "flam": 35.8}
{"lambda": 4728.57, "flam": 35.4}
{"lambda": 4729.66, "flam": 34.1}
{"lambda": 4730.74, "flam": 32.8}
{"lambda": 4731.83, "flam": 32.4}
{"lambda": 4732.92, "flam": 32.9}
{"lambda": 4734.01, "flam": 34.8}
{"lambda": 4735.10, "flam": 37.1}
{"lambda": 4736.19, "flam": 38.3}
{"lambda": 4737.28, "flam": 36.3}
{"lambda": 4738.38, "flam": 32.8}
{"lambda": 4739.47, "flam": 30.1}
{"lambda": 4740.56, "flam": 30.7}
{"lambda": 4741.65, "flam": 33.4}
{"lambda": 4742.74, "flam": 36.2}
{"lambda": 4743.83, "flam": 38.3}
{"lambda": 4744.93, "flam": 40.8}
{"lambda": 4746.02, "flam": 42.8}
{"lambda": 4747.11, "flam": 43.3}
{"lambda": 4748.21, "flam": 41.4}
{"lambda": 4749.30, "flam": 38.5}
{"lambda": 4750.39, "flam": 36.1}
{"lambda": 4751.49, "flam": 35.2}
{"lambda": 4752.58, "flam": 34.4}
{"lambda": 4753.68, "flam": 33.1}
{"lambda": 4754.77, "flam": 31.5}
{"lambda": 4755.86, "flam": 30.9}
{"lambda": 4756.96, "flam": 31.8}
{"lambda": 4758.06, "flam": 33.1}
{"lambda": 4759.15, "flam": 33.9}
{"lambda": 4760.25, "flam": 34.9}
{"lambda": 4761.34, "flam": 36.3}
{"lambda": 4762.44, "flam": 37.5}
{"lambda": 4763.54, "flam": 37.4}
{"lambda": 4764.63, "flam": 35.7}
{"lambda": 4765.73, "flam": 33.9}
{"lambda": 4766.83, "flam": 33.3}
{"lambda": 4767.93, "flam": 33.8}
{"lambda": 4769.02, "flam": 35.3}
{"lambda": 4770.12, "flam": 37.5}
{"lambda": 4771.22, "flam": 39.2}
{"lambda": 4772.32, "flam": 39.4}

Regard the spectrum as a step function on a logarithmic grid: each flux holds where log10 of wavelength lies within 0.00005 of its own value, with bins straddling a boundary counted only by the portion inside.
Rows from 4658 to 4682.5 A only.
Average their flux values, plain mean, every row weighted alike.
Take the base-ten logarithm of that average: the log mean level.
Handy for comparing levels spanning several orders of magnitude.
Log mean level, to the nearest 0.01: 1.55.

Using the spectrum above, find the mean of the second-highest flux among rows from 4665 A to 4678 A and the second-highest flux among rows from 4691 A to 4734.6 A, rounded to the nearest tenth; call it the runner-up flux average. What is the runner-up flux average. 38.7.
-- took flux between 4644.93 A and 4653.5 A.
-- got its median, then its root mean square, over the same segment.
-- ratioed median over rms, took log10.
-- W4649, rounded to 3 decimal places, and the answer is -0.010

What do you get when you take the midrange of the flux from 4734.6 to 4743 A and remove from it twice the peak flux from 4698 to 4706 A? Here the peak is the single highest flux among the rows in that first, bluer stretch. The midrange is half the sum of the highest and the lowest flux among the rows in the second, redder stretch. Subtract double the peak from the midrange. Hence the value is -42.2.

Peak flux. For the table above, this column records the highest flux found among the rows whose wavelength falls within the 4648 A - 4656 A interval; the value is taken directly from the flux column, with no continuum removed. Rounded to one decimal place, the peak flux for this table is 37.4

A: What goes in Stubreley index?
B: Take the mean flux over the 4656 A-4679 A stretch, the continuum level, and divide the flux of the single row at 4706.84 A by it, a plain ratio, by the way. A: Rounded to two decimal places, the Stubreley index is 0.90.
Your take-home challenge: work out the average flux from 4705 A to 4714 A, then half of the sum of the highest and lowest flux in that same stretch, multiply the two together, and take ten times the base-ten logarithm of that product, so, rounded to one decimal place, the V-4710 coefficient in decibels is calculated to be 30.8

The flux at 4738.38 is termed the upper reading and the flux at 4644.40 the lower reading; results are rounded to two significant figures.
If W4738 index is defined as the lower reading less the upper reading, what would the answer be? -2.5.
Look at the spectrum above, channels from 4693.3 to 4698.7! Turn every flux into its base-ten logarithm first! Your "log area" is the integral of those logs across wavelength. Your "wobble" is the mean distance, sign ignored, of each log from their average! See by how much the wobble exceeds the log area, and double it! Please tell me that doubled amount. -16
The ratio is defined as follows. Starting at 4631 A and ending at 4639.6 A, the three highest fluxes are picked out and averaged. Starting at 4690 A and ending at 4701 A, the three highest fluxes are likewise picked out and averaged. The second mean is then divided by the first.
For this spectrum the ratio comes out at 0.96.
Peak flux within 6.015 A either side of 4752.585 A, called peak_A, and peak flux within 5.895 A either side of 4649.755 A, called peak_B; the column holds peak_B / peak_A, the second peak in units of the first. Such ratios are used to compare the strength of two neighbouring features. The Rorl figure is 0.86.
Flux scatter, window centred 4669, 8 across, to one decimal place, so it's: 0.7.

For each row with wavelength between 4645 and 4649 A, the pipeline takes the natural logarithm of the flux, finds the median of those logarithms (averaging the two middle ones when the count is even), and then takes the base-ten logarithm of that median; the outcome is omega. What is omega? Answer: 0.510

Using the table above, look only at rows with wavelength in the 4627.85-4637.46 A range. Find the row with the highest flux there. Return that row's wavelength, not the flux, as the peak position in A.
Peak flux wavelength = 4631.58 A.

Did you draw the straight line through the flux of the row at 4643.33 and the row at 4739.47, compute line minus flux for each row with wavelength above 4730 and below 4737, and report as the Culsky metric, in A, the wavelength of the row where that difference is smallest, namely 4736.19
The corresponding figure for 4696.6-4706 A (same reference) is 4703.59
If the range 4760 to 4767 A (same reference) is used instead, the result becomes 4762.44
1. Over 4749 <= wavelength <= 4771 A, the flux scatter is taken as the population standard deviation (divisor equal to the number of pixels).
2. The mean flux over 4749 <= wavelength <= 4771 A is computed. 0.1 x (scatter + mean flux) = 3.68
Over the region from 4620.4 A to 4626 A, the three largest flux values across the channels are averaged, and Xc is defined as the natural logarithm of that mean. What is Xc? 3.611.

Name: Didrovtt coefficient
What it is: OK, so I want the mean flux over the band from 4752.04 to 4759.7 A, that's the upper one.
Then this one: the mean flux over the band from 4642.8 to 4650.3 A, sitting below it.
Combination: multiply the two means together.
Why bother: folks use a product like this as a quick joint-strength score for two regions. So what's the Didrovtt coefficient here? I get 906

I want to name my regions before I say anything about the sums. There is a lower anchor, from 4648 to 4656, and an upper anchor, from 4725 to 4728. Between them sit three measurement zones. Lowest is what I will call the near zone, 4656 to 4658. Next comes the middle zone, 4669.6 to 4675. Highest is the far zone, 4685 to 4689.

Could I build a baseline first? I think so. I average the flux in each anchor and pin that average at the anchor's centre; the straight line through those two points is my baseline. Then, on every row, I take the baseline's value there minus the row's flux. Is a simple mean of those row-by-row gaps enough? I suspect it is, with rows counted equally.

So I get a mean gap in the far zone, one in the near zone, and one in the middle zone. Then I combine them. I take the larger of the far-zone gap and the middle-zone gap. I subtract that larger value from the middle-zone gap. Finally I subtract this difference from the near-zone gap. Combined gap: -2.1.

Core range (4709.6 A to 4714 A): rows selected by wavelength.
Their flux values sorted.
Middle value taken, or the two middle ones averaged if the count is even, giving 36.9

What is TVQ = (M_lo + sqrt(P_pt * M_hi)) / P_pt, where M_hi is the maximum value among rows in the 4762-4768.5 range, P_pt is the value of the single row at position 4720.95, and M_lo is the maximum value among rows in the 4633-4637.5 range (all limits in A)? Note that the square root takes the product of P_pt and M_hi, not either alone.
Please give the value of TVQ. 1.89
